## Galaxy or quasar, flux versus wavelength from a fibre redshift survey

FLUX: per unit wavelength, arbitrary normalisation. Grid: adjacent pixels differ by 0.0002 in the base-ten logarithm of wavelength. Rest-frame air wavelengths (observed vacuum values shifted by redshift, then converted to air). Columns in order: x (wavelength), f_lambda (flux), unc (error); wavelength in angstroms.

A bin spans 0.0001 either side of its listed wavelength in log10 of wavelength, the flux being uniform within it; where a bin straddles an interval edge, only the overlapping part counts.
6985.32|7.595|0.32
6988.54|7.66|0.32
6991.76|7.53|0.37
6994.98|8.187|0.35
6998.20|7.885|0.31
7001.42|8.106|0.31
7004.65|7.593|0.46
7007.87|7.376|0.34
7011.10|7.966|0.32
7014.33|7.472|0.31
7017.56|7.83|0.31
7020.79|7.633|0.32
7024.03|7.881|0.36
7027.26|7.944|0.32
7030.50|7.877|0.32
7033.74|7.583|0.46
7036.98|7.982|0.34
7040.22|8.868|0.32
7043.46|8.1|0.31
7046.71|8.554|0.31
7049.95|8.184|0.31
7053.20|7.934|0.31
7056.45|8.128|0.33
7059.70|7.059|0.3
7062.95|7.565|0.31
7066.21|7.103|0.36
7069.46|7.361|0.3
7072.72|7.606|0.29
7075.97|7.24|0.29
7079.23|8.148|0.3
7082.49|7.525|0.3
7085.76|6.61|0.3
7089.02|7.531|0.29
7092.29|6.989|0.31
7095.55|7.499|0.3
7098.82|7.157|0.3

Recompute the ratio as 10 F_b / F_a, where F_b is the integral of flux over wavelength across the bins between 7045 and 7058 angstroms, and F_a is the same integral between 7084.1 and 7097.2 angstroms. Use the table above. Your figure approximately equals 11.4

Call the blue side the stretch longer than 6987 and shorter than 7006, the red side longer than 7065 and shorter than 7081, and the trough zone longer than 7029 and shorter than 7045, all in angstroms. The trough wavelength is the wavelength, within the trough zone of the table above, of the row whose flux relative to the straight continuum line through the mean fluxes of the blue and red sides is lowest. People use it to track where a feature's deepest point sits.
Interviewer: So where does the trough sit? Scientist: 7033.74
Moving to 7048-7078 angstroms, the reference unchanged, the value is 7059.70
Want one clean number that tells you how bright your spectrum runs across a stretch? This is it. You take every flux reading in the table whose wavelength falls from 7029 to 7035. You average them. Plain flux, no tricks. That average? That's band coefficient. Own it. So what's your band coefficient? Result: 7.73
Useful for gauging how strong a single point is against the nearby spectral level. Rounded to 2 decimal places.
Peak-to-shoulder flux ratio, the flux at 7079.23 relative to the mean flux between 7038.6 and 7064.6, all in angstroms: 1.01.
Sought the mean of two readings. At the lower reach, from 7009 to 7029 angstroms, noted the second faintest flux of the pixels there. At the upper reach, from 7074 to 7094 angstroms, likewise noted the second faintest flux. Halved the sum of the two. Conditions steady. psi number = 7.31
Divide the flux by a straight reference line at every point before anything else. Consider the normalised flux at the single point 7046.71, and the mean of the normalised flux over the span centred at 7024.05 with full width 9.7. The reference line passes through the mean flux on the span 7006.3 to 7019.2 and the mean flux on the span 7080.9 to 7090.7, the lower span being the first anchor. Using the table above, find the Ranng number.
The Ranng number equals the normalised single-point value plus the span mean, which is 2.18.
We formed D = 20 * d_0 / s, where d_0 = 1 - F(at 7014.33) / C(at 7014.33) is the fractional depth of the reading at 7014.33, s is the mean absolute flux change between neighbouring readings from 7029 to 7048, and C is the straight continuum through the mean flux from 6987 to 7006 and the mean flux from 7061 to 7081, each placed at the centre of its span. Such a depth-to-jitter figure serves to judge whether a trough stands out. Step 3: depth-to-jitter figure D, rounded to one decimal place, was 1.3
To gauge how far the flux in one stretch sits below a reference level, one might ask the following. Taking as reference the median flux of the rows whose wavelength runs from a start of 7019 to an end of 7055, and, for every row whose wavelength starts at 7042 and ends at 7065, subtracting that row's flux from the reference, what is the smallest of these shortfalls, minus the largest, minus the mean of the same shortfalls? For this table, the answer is -1.5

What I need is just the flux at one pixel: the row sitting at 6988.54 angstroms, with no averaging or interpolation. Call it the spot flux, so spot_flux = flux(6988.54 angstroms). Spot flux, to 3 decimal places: 7.660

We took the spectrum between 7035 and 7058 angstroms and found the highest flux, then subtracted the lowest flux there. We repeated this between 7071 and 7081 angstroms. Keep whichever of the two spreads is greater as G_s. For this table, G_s 0.9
